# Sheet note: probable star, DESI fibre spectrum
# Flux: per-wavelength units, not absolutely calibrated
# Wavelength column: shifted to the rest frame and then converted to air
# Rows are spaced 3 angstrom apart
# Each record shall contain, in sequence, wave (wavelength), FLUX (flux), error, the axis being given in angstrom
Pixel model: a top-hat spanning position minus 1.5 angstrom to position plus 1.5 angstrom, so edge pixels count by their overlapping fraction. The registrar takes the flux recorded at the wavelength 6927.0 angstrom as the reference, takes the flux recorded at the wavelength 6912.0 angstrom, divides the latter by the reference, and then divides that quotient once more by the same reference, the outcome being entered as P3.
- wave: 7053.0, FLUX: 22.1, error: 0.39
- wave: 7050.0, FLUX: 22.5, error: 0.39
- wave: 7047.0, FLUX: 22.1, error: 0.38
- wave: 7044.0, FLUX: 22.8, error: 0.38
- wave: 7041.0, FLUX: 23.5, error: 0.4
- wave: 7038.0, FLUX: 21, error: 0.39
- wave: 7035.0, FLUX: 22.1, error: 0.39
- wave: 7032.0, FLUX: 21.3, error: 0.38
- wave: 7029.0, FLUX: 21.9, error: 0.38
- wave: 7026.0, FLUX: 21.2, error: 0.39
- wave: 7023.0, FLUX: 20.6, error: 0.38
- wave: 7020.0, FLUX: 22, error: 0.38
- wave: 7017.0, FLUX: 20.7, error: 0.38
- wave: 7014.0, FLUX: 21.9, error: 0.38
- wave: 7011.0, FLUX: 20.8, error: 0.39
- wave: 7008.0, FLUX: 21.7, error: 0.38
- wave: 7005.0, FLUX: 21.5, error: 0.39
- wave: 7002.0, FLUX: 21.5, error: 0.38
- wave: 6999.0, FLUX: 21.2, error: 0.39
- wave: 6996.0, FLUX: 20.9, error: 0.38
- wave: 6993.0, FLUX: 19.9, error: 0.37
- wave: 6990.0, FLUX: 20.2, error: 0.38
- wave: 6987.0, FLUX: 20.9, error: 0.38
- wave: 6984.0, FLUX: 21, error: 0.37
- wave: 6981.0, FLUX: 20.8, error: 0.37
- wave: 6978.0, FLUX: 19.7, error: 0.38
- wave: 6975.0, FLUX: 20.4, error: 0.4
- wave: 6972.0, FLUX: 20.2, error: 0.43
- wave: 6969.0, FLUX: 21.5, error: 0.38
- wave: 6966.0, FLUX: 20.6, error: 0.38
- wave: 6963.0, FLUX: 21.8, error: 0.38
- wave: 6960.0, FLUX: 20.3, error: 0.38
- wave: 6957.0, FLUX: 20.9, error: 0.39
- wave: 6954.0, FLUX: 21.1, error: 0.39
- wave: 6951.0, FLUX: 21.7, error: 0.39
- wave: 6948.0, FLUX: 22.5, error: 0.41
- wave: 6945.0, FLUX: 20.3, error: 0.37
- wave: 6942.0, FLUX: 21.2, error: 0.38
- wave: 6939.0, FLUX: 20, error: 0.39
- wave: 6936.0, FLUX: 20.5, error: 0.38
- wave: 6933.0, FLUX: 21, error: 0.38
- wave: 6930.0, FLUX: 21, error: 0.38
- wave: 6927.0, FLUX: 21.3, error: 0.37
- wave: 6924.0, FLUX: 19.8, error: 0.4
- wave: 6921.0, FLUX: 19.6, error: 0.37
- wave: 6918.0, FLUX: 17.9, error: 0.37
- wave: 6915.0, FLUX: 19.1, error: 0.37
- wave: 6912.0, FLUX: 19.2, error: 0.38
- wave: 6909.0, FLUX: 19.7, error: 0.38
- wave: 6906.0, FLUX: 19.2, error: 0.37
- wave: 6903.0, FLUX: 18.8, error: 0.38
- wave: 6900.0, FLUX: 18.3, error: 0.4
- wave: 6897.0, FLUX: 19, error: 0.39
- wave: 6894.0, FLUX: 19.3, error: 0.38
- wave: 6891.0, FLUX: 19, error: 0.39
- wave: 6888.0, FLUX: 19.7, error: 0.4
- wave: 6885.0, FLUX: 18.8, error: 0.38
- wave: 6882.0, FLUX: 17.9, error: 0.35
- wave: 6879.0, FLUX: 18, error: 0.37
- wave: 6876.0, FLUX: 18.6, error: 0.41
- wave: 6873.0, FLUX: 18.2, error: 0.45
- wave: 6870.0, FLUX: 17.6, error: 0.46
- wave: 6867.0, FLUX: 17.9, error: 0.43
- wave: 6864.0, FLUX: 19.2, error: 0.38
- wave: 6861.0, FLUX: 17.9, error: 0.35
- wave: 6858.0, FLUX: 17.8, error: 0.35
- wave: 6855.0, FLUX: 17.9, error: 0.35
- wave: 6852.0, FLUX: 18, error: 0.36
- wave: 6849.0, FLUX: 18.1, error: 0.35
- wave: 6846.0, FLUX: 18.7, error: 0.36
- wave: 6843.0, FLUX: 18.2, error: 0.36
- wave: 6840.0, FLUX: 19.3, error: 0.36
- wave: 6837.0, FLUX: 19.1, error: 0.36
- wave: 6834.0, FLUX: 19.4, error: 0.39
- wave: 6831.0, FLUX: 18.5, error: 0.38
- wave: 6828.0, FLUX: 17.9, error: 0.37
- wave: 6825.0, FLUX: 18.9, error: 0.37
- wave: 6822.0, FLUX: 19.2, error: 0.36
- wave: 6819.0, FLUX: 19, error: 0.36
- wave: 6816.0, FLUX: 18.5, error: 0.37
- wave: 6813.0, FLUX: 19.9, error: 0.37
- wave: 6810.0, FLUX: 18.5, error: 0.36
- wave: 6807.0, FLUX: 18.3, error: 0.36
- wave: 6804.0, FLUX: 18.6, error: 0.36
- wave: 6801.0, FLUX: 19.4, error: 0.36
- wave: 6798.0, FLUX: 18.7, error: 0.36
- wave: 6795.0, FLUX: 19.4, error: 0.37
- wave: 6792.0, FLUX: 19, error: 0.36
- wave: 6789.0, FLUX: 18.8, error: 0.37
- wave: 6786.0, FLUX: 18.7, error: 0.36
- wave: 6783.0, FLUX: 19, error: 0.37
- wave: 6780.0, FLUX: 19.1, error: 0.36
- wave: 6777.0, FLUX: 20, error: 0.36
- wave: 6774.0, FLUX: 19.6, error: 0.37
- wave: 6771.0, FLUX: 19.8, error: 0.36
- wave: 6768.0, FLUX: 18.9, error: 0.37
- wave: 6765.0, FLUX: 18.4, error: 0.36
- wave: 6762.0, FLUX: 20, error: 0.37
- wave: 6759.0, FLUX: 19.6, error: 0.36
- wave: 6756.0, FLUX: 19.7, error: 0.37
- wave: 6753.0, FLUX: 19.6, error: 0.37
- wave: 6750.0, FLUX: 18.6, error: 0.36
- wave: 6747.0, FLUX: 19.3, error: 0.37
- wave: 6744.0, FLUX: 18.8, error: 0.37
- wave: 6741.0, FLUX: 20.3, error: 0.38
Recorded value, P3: 0.042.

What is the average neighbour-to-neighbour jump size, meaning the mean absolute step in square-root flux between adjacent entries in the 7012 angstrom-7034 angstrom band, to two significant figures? 0.10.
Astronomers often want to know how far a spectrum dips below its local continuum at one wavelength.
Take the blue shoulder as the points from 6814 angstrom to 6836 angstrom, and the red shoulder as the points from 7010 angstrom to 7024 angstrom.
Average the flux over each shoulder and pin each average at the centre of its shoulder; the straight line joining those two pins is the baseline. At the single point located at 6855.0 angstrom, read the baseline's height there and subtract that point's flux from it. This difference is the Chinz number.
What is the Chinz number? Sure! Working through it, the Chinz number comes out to 1.3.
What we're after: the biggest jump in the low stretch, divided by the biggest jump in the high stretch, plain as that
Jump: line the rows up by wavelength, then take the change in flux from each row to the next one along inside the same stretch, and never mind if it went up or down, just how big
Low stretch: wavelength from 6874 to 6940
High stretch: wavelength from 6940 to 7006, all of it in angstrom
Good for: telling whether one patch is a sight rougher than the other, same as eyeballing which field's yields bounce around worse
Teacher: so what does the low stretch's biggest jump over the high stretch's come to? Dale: 0.77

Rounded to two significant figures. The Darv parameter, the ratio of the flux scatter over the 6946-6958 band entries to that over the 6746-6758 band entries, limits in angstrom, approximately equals 1.4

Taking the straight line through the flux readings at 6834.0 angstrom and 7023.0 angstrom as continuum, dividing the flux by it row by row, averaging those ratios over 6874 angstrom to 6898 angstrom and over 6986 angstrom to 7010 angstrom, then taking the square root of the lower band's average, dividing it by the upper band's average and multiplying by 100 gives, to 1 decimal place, 95.1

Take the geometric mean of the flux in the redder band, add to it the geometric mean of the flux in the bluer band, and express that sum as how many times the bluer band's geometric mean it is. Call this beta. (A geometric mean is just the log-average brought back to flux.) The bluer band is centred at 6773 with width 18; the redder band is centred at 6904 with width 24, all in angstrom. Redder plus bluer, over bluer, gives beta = 1.99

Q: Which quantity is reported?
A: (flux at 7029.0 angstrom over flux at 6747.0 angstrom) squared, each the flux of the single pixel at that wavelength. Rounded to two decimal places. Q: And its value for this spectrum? 1.29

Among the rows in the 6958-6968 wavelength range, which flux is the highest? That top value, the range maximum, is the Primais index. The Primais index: 21.8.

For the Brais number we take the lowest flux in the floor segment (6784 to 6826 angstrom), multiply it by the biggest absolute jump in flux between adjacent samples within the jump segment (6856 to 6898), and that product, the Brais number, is 24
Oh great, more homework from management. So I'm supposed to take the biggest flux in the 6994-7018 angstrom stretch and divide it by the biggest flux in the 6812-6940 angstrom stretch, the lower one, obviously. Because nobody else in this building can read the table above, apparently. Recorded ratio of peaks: 1.03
